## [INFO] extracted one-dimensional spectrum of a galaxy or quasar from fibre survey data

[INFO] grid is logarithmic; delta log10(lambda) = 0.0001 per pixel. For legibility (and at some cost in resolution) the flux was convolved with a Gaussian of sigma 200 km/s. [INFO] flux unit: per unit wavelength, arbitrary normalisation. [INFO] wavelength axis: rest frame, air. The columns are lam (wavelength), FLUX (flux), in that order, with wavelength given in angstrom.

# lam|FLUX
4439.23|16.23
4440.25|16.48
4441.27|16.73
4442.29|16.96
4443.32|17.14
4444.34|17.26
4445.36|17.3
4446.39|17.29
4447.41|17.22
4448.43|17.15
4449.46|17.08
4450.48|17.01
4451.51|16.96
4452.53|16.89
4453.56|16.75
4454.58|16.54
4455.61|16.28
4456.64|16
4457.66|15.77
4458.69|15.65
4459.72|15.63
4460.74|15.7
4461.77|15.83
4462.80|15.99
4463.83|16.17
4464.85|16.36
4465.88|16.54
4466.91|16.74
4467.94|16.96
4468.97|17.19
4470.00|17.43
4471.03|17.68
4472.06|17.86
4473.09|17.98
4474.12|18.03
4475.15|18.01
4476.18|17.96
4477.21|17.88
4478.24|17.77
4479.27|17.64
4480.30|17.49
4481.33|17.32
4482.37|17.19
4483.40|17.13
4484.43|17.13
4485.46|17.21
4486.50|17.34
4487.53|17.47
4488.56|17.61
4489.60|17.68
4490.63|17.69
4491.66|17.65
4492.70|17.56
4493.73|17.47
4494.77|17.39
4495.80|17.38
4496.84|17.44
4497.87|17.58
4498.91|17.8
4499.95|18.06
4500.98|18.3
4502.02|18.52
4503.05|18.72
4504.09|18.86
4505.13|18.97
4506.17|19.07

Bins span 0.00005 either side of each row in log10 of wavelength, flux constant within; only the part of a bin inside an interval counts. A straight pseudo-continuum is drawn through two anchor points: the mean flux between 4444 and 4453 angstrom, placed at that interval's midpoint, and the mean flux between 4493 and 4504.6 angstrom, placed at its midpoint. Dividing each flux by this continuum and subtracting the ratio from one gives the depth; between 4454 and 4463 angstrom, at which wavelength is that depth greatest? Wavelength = 4459.72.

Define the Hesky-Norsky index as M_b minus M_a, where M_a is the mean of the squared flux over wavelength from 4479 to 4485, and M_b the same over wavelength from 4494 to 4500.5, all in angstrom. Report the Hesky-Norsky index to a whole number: 10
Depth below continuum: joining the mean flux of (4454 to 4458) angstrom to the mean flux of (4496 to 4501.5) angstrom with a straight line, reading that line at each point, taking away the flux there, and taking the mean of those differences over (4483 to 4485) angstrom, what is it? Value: 0.1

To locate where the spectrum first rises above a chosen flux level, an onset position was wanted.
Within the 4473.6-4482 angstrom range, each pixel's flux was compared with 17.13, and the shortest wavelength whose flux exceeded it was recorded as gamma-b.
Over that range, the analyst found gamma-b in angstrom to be 4474.12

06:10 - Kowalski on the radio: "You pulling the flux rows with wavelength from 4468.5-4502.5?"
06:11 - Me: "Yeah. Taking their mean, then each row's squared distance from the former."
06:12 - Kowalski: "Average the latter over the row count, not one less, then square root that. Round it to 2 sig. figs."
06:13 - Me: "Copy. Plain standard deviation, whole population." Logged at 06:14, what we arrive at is 0.33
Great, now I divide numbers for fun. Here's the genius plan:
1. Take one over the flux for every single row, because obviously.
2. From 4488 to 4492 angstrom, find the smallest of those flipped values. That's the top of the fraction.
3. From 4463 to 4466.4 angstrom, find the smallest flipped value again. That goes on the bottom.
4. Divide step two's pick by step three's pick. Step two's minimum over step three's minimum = 0.93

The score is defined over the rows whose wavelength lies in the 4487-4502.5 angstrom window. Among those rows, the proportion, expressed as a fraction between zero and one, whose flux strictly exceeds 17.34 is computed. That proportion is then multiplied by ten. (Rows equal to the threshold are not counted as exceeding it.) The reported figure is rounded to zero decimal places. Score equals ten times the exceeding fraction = 10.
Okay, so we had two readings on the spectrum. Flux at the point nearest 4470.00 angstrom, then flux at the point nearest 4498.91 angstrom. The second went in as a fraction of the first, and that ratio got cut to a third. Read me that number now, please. 0.340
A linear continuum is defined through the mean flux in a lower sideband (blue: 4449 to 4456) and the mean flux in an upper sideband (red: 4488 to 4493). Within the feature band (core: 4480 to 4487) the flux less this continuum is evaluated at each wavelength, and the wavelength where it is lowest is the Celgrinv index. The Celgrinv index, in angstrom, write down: 4484.43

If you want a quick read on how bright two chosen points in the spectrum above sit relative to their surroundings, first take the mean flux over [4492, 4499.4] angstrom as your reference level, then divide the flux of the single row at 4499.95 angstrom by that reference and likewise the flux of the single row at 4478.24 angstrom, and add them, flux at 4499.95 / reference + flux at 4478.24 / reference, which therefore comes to 2.05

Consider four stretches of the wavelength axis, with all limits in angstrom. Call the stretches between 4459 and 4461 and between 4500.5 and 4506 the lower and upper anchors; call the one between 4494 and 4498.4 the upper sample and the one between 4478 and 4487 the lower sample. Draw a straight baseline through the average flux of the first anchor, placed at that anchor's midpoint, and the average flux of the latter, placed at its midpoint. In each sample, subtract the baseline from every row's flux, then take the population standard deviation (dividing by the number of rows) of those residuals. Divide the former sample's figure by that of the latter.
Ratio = 0.10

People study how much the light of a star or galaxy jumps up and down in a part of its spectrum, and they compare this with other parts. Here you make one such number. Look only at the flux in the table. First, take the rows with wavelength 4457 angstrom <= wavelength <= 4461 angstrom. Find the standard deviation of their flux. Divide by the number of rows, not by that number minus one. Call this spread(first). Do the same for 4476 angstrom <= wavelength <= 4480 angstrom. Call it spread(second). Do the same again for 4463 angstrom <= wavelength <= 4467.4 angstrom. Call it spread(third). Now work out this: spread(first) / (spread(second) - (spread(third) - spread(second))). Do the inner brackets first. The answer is 1.8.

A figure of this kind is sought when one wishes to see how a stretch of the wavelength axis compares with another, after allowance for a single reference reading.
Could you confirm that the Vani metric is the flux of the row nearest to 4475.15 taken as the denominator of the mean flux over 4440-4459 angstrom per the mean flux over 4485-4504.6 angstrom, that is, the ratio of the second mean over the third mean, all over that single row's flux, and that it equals 0.0524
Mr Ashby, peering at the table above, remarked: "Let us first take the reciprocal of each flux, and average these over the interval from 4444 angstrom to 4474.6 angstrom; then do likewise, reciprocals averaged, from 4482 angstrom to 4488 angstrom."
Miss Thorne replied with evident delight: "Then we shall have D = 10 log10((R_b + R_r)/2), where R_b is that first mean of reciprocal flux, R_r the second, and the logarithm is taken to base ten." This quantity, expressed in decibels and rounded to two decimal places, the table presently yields -12.30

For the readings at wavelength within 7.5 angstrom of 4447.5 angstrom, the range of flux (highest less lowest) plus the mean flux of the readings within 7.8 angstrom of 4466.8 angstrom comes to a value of 17.6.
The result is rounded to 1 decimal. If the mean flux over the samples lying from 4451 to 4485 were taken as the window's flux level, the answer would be 16.9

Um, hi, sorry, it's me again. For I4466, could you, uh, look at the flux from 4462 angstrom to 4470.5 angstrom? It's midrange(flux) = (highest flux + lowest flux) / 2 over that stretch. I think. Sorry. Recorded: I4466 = 16.7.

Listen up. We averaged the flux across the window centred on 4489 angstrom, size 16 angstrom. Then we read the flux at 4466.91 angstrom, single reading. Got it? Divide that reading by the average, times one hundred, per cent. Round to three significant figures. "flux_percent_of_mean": 96.1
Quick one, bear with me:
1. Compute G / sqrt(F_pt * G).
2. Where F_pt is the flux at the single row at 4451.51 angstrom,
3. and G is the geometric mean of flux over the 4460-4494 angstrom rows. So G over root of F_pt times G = 1.01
